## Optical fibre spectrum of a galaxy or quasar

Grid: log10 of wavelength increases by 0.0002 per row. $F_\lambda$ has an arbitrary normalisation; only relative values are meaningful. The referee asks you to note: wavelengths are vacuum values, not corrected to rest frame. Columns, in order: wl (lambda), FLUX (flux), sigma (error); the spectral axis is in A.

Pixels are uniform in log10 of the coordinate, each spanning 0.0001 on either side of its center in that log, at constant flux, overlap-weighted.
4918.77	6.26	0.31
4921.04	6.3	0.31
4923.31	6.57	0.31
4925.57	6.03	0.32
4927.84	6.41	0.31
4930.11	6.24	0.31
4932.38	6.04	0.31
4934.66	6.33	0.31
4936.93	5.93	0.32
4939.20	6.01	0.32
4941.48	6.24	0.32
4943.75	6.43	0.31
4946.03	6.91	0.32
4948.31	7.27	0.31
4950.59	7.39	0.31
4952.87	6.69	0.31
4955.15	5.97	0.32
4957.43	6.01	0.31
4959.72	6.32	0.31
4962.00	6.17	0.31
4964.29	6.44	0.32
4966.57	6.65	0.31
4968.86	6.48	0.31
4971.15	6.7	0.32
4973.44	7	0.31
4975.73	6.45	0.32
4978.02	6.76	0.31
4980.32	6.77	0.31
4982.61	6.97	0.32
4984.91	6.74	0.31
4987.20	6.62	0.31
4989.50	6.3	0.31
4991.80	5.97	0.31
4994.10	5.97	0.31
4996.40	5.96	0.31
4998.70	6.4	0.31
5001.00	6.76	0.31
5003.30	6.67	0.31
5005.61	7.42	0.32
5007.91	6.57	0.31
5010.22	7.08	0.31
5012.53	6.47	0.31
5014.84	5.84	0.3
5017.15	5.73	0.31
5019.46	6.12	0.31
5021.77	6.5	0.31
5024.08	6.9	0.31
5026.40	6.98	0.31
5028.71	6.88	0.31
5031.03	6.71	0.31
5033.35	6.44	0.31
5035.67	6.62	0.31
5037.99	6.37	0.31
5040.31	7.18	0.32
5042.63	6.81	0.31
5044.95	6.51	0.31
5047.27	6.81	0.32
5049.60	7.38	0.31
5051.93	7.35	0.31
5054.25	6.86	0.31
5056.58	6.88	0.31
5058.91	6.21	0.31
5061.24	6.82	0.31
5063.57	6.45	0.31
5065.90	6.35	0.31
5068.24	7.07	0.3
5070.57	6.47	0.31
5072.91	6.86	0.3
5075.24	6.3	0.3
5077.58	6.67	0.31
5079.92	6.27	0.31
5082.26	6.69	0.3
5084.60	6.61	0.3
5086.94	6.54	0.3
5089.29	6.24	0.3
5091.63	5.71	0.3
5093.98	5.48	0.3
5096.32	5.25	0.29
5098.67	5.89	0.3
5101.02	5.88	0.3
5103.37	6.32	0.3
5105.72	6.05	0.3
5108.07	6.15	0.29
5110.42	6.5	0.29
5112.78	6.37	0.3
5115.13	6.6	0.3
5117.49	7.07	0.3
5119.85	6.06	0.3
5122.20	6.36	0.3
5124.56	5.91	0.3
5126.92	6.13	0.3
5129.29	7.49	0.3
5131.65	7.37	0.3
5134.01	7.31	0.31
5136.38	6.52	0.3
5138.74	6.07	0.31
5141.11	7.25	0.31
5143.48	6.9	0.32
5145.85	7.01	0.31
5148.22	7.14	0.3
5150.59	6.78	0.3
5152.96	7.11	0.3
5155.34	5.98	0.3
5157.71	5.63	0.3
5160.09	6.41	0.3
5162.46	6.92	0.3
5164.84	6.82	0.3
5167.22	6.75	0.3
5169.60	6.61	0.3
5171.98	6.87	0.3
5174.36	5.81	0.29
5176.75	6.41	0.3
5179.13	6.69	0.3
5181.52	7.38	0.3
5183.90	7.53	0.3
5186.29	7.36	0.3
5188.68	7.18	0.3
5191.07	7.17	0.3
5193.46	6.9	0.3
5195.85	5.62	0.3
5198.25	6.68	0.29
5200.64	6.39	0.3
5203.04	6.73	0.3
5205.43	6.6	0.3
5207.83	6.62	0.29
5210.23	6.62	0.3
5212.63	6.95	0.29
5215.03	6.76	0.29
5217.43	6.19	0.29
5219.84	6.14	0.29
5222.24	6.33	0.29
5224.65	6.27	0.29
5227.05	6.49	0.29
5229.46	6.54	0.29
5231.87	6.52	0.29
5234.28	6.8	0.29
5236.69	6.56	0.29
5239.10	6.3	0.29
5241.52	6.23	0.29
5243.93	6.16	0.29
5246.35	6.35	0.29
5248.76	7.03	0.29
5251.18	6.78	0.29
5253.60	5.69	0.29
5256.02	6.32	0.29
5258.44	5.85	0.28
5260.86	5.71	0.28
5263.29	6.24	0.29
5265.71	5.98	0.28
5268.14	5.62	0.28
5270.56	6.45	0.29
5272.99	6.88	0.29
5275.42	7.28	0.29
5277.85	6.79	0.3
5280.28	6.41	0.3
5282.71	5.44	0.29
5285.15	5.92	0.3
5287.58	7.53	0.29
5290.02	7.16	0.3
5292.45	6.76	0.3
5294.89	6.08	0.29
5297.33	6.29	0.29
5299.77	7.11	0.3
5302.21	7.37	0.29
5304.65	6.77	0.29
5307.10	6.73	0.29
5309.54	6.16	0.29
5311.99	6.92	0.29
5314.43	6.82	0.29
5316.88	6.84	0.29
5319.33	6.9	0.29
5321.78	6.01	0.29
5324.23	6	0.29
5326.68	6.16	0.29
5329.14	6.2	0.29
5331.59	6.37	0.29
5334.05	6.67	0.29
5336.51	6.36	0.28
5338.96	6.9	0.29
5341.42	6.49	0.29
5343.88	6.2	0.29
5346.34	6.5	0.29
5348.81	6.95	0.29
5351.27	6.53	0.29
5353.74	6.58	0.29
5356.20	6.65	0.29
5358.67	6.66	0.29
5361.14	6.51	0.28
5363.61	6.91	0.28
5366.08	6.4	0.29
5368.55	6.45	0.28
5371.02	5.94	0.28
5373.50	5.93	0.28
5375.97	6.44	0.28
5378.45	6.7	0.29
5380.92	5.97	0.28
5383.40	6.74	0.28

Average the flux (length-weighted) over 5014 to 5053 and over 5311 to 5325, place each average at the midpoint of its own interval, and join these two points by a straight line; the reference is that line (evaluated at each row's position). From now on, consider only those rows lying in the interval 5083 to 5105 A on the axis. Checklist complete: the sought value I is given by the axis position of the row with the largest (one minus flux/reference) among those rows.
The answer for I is 5096.32 A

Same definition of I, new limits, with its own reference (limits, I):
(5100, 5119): 5101.02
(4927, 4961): 4936.93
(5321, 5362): 5324.23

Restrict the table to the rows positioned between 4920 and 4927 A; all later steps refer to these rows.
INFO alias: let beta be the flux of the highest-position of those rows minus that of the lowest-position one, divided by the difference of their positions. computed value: -0.06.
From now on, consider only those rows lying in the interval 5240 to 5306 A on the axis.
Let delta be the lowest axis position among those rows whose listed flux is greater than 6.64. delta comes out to 5248.76 A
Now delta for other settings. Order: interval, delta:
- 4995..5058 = 5001.00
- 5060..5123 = 5061.24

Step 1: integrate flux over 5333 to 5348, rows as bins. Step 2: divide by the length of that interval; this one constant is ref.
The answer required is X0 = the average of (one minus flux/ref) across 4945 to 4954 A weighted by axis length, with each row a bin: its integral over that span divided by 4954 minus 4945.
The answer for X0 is -0.082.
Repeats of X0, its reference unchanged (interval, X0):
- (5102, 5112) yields 0.042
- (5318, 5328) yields 0.039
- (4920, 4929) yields 0.031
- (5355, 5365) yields -0.023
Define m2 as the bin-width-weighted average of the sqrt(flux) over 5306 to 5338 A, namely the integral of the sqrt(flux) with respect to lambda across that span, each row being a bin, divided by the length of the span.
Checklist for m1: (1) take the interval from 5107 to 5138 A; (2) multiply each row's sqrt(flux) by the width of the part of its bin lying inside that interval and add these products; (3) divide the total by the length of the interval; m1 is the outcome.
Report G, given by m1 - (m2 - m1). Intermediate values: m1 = 2.57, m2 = 2.54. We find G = 2.59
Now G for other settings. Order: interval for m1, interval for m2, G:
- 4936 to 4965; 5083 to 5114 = 2.61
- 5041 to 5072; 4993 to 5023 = 2.67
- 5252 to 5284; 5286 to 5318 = 2.37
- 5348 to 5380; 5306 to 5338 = 2.55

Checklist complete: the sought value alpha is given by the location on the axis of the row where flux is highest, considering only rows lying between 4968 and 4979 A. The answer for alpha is 4973.44 A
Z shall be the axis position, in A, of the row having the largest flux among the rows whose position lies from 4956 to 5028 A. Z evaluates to 5005.61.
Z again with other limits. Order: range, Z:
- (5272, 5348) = 5287.58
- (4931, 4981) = 4950.59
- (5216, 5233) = 5229.46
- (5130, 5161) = 5131.65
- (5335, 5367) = 5348.81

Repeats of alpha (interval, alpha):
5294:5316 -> 5302.21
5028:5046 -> 5040.31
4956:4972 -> 4971.15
